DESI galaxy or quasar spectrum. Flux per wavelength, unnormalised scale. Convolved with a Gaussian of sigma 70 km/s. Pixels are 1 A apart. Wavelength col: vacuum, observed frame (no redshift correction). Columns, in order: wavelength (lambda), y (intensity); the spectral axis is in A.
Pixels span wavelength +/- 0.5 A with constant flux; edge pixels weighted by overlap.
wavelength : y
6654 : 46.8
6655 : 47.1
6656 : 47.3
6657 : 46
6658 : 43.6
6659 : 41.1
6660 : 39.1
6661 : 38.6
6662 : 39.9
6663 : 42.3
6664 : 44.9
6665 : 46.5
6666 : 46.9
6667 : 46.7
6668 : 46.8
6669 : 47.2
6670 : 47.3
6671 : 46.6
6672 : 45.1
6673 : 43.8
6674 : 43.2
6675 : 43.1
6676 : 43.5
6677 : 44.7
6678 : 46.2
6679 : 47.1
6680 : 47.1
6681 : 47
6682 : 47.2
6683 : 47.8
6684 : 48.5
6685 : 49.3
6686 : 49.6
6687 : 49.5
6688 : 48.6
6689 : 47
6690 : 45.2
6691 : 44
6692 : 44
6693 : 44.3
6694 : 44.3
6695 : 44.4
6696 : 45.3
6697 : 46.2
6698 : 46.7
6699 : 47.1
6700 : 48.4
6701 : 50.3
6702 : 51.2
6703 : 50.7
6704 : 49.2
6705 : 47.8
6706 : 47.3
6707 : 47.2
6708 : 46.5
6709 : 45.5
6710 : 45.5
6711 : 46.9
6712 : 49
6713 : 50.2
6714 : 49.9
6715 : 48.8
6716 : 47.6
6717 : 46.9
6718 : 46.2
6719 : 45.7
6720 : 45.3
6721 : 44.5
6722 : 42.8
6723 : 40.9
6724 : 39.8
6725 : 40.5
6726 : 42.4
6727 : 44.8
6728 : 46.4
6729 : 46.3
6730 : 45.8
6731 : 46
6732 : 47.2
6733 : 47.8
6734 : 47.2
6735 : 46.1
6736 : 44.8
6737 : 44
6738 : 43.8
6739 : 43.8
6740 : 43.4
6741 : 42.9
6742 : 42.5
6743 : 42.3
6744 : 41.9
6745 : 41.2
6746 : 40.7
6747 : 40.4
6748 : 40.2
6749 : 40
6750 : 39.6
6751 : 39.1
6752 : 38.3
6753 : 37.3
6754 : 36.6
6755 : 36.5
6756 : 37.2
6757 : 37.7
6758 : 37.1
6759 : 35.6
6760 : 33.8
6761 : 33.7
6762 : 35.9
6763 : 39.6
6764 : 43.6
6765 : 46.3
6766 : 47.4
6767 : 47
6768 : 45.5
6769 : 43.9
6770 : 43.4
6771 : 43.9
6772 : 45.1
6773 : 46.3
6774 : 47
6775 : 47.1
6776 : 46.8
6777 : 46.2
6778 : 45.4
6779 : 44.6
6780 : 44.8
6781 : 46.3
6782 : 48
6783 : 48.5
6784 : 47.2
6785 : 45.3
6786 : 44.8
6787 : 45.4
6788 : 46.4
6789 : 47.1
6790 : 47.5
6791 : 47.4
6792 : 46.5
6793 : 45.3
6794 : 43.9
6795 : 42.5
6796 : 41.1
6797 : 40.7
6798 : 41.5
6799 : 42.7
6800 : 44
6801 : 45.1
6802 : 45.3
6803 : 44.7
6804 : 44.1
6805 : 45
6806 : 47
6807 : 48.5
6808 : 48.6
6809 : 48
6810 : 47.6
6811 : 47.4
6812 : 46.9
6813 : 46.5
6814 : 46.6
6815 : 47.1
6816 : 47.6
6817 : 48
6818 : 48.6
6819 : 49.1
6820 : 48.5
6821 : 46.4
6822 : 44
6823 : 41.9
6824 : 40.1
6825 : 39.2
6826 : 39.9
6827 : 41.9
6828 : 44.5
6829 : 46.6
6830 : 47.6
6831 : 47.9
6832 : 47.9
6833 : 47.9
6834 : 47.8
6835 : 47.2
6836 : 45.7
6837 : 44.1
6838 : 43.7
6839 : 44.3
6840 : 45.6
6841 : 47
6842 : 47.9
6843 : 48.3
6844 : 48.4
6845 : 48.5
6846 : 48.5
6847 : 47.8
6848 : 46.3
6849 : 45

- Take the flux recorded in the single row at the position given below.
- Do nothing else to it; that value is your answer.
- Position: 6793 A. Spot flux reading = 45.3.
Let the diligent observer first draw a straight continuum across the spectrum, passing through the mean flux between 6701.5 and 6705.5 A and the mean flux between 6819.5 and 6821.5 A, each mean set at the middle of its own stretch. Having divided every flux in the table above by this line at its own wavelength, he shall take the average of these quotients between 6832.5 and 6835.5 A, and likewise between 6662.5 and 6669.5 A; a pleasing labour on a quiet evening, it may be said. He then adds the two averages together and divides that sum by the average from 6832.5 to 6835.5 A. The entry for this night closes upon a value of 1.90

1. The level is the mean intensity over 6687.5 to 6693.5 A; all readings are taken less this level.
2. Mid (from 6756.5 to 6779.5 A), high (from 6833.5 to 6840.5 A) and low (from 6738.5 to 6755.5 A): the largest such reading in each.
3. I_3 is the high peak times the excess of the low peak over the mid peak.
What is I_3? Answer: -8.2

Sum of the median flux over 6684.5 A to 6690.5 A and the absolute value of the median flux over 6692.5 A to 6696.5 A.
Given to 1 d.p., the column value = 93.3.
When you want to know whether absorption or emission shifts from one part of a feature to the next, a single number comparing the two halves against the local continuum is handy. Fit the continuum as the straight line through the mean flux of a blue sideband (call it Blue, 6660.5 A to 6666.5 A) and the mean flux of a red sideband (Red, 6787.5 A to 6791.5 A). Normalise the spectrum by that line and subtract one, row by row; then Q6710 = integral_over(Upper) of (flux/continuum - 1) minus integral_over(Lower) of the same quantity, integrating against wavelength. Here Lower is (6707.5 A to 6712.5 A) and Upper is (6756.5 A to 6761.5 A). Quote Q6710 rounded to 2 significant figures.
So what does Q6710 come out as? -1.4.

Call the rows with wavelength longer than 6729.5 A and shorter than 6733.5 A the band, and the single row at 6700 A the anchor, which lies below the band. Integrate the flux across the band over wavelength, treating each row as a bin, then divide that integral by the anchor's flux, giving 3.9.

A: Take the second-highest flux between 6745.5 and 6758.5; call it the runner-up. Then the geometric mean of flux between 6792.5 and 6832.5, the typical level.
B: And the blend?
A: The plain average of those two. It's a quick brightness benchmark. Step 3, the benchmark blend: 43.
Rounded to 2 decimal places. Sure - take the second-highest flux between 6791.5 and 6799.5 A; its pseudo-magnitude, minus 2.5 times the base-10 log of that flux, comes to -4.14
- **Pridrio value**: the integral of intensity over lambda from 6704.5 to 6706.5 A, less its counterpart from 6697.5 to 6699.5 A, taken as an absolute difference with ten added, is 11.3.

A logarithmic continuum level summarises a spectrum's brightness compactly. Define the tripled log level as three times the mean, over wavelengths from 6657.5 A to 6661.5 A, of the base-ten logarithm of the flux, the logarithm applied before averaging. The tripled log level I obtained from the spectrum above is 4.82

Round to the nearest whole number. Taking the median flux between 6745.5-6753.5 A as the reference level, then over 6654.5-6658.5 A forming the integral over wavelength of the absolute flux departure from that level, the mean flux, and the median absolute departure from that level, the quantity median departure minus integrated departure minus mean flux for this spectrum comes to -64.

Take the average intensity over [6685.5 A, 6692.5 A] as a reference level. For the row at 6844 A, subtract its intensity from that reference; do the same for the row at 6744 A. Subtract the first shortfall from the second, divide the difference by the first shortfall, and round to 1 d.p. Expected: -4.2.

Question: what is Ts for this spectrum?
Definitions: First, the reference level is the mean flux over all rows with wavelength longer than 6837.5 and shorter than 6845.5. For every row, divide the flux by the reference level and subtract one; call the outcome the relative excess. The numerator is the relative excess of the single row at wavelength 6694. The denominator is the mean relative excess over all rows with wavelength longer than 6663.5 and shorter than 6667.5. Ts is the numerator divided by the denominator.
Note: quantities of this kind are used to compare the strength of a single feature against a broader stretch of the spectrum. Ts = 5.2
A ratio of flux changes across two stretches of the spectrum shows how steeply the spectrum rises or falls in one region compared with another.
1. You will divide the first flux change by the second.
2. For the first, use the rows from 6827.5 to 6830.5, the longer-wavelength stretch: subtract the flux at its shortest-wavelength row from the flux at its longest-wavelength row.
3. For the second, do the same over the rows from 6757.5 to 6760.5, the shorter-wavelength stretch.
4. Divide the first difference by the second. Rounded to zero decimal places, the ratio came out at -1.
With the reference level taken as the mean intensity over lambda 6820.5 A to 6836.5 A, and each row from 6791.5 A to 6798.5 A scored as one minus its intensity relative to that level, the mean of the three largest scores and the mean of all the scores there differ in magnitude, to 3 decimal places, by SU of 0.044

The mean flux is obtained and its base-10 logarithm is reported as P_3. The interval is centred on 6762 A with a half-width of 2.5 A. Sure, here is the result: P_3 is 1.57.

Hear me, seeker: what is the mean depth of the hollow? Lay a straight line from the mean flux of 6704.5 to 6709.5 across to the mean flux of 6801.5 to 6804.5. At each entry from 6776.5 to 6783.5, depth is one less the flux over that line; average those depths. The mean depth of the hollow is -0.023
